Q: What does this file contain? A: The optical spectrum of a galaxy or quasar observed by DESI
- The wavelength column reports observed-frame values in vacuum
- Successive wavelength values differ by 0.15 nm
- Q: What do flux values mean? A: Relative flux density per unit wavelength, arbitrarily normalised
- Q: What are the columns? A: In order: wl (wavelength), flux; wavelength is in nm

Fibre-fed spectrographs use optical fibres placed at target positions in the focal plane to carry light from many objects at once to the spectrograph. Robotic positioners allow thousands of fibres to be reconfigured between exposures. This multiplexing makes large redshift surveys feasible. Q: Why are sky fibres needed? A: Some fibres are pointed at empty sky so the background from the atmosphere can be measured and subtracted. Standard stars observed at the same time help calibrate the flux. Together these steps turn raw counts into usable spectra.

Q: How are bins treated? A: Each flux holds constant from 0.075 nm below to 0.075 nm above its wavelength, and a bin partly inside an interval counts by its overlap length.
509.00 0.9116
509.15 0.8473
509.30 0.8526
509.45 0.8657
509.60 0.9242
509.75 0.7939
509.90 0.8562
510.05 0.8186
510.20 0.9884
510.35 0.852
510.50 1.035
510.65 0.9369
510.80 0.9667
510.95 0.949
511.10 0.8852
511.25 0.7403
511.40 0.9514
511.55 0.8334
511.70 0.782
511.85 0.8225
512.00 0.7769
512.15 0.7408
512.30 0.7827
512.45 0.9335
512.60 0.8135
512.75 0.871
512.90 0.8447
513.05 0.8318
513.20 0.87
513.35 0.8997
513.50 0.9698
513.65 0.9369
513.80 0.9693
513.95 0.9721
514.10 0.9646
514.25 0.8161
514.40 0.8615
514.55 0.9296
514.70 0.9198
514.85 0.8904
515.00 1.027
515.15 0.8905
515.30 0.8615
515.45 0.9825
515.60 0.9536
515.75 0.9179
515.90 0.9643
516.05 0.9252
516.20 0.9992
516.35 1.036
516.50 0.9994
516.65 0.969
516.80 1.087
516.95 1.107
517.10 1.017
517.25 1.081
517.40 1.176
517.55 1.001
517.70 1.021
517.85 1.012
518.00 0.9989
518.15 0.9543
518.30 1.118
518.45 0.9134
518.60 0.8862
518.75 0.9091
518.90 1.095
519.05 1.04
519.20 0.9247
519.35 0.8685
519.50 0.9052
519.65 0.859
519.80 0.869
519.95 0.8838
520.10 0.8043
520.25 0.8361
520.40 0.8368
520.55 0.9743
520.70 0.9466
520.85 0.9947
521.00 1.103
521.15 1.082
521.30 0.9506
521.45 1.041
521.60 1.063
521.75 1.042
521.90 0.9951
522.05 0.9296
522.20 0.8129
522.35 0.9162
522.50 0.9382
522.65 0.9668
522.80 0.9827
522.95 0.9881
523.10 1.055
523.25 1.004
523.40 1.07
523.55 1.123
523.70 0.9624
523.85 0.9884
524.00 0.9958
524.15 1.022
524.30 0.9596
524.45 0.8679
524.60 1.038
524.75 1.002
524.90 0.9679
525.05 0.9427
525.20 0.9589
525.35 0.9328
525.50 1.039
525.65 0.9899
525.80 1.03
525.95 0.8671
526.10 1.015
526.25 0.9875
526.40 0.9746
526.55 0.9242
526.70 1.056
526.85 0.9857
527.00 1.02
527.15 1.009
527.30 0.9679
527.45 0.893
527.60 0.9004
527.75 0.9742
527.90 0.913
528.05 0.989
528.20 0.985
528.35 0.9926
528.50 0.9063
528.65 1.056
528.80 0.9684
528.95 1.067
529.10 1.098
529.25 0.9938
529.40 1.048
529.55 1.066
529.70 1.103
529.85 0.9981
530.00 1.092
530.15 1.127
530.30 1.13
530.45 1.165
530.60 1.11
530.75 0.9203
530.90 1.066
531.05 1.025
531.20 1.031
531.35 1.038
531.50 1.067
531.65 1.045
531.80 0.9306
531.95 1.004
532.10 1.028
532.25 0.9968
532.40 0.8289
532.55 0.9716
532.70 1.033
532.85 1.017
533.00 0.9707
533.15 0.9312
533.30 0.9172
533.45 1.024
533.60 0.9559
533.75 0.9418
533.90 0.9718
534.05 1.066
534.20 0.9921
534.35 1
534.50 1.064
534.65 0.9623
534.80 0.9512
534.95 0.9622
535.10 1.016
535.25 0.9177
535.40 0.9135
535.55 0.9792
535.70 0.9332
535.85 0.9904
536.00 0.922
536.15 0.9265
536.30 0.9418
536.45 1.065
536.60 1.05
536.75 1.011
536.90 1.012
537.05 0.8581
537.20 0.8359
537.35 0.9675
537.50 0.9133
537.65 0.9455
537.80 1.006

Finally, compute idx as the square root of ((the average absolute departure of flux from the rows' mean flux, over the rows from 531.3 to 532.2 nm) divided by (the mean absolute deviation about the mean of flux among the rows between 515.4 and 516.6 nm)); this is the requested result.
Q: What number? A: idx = 1.04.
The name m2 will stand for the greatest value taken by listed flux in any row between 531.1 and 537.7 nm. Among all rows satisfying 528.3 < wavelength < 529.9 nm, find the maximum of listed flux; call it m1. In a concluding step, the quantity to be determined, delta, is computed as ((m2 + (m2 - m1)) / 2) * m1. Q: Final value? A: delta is 0.57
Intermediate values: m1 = 1.103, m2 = 1.067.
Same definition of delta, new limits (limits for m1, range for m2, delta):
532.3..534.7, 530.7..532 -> 0.57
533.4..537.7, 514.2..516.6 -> 0.54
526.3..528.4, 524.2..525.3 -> 0.54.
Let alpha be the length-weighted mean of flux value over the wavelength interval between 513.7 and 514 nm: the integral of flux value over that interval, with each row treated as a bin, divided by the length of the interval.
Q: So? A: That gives 0.97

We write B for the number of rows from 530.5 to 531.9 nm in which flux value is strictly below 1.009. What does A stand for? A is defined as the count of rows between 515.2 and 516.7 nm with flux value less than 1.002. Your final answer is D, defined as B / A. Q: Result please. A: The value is 0.2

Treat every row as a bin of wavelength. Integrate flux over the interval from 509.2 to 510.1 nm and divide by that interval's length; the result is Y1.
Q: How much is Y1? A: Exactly 0.85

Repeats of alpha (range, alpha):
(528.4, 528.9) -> 0.98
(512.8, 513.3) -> 0.85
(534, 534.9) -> 1.00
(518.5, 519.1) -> 0.98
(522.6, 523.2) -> 1.00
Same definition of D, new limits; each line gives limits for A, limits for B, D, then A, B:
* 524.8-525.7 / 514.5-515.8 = 1.6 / 5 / 8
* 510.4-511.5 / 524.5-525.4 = 0.8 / 6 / 5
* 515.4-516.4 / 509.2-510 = 0.8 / 6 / 5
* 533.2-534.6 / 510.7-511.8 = 1.2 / 6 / 7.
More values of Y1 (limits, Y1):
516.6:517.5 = 1.07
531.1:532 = 1.02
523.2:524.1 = 1.02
